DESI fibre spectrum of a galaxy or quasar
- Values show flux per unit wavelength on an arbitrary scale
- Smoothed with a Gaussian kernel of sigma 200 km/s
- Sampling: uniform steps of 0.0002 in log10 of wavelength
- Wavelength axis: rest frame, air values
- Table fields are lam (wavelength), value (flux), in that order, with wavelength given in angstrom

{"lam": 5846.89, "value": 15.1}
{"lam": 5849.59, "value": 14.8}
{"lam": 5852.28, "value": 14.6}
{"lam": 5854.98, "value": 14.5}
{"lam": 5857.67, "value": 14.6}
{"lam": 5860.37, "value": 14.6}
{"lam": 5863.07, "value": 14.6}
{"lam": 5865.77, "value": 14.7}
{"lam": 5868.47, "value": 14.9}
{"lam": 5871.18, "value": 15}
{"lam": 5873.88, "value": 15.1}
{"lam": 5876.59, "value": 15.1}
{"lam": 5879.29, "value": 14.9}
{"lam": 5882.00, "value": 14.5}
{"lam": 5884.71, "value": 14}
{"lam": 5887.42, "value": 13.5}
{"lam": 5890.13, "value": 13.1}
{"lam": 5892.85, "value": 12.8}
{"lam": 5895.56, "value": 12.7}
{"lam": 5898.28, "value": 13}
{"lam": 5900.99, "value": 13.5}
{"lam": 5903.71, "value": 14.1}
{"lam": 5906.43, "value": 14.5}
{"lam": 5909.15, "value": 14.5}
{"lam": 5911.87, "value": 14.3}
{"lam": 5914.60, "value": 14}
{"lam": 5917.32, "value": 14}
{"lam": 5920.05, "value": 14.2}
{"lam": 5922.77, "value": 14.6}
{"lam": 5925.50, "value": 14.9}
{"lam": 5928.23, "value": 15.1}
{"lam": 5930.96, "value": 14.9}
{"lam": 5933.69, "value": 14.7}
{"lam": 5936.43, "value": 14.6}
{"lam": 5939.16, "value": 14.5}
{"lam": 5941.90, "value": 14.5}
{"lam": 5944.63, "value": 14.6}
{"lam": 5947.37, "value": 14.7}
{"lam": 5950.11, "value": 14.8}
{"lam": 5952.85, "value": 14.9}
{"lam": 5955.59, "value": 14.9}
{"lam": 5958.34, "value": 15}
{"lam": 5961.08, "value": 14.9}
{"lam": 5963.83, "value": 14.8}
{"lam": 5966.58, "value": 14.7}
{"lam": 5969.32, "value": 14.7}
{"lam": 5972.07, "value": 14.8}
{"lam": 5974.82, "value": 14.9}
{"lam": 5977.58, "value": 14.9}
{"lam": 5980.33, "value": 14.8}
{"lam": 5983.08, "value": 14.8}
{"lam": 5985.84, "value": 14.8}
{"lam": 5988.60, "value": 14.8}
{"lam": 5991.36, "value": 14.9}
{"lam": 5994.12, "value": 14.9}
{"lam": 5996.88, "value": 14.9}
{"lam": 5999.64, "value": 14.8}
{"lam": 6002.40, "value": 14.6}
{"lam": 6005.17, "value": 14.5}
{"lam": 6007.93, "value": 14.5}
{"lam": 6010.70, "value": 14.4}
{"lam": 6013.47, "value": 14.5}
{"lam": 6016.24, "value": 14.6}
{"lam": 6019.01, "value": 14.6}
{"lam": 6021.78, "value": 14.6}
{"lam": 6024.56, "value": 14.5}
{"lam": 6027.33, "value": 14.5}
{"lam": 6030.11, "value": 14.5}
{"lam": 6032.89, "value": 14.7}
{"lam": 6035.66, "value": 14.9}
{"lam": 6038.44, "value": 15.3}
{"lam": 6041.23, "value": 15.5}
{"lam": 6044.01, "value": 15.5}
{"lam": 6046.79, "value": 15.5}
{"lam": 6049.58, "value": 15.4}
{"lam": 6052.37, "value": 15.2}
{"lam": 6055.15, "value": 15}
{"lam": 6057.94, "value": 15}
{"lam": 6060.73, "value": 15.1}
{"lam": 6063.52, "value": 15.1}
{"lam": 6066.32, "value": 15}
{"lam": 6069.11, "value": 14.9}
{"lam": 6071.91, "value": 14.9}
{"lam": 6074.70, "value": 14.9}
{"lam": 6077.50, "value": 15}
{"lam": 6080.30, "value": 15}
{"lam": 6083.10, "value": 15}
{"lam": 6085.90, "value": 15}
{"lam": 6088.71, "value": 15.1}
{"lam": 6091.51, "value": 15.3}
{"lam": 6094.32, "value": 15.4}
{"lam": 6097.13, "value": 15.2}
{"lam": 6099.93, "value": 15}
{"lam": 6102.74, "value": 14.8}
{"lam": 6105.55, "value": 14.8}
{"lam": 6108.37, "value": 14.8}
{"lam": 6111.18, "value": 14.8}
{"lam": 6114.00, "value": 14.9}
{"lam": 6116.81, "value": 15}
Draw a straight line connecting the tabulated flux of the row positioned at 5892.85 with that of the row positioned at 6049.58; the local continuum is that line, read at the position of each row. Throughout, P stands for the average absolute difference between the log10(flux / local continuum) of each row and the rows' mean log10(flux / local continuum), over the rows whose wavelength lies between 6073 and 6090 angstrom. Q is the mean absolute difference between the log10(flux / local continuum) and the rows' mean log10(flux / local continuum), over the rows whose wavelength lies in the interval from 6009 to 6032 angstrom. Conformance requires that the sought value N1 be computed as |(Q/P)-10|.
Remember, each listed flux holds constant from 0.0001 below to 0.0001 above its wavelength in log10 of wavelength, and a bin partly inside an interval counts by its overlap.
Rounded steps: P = 0.0009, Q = 0.0031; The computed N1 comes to 6.7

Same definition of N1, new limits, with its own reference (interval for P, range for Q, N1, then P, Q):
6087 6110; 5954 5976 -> 9.4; 0.0083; 0.0048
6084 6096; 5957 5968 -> 8.6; 0.0030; 0.0043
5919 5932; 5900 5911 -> 8.5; 0.0063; 0.0093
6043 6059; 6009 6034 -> 9.6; 0.0076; 0.0028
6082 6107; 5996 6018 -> 9.0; 0.0064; 0.0063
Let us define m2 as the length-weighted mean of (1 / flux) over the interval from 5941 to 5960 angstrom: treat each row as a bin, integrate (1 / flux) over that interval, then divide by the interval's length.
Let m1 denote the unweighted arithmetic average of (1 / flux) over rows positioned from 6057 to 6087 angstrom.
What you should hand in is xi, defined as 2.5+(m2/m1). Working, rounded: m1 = 0.0667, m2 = 0.0677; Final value 3.515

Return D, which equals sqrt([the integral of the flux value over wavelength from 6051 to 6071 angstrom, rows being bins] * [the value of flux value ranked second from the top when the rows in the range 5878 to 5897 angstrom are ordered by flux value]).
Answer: 66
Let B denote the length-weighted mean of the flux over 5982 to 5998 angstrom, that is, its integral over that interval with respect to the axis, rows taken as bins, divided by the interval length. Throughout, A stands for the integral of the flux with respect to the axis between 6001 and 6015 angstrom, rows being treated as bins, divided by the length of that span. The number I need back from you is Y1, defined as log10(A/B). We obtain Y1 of -0.010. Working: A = 14.5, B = 14.84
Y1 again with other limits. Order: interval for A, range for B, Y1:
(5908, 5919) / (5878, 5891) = 0.005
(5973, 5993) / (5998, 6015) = 0.008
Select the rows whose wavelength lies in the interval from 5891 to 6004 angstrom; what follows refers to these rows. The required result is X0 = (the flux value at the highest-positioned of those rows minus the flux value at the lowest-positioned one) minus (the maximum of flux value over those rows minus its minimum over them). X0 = -0.60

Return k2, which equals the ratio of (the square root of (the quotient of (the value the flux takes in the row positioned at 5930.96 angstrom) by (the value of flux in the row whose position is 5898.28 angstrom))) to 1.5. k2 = 0.71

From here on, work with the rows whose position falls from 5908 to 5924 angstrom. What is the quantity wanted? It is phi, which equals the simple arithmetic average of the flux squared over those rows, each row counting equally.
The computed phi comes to 204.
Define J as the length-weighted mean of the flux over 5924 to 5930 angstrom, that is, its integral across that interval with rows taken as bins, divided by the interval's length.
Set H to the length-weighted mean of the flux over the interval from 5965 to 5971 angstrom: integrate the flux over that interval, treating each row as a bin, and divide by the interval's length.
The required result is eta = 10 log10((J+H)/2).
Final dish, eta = 11.7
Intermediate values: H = 14.7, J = 15.0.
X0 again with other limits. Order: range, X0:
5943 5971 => -0.30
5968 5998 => 0.00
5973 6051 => -0.60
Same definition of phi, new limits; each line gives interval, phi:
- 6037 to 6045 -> 238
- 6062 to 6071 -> 225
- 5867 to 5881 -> 225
